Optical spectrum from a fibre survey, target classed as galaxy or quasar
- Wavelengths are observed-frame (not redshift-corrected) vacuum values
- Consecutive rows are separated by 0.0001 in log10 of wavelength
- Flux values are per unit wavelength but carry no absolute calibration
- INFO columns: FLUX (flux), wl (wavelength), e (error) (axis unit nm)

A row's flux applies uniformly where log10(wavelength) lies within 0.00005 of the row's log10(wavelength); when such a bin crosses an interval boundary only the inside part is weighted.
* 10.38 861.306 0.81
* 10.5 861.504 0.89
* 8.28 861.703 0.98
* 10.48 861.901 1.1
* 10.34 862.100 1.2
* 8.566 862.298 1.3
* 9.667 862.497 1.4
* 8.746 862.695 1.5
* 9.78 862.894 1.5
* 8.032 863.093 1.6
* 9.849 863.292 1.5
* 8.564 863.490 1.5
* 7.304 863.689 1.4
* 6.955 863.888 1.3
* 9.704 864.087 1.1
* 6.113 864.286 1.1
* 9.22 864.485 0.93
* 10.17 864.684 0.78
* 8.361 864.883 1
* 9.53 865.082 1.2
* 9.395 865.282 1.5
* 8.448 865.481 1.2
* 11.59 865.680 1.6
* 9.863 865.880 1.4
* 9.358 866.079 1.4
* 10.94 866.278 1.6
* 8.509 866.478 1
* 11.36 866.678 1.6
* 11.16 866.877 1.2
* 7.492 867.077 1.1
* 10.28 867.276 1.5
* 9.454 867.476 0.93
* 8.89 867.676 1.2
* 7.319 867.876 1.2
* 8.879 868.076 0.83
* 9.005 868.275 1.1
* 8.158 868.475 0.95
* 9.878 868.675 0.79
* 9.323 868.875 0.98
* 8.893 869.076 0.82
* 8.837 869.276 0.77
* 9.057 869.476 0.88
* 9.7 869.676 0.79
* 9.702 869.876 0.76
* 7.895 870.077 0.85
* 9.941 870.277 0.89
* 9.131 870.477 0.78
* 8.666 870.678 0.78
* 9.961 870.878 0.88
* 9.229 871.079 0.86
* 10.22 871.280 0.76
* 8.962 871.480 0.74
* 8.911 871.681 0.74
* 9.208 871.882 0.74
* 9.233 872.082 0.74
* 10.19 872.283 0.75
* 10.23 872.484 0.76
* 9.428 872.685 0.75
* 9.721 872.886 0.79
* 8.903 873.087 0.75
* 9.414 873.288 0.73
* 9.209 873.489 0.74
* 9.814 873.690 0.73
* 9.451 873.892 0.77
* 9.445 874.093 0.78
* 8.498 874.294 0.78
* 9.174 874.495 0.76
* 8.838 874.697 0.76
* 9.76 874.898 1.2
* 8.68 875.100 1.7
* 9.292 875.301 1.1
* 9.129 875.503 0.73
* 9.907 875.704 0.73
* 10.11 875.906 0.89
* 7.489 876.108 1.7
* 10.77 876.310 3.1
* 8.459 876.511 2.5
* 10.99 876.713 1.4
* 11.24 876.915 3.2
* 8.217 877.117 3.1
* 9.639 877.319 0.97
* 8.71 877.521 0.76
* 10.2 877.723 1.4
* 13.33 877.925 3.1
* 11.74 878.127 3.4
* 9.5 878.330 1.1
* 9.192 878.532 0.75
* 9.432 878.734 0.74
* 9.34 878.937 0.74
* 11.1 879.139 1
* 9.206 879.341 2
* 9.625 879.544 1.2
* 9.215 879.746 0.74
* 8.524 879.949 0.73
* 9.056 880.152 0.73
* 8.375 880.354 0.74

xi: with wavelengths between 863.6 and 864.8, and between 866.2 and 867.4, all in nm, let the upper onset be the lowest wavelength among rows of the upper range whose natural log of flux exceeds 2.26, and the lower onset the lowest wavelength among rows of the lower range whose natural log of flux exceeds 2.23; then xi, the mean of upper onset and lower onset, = 865.18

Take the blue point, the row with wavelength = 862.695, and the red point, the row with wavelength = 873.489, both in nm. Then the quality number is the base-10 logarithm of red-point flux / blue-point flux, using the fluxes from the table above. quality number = 0.02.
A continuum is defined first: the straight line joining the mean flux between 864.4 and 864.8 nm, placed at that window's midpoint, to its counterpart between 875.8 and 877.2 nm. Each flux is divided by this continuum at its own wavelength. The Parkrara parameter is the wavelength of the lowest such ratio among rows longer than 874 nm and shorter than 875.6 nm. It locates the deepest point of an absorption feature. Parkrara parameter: 874.294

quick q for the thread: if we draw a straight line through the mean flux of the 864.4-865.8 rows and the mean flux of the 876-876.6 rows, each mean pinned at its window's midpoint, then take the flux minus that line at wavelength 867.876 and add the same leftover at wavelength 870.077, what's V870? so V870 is -3.4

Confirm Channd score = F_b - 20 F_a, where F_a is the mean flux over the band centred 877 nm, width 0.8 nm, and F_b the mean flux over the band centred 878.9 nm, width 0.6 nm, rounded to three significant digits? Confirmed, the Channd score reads -190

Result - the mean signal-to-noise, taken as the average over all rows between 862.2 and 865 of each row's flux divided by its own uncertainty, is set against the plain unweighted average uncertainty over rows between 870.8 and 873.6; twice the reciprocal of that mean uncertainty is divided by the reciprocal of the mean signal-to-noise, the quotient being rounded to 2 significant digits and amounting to 19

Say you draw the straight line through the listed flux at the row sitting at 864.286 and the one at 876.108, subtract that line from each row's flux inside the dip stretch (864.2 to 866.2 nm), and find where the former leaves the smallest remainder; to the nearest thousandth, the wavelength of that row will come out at 864.286 nm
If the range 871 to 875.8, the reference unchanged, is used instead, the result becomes 874.294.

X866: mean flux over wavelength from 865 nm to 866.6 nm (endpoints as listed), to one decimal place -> 9.7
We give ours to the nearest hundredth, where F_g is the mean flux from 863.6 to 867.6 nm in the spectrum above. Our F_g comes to 9.26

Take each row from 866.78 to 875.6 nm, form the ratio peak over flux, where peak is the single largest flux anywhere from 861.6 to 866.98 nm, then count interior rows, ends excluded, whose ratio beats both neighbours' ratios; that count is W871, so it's 14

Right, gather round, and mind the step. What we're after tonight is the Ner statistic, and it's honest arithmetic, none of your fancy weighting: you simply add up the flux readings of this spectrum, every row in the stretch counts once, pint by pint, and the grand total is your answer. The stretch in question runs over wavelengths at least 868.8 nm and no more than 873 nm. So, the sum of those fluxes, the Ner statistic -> 196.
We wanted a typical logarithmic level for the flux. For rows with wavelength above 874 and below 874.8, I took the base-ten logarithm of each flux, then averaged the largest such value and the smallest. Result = 0.95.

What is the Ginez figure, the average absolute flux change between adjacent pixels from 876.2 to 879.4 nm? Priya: 1.55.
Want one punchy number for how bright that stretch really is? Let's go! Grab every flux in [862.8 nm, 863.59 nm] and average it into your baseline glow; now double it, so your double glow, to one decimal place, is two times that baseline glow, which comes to 18.1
